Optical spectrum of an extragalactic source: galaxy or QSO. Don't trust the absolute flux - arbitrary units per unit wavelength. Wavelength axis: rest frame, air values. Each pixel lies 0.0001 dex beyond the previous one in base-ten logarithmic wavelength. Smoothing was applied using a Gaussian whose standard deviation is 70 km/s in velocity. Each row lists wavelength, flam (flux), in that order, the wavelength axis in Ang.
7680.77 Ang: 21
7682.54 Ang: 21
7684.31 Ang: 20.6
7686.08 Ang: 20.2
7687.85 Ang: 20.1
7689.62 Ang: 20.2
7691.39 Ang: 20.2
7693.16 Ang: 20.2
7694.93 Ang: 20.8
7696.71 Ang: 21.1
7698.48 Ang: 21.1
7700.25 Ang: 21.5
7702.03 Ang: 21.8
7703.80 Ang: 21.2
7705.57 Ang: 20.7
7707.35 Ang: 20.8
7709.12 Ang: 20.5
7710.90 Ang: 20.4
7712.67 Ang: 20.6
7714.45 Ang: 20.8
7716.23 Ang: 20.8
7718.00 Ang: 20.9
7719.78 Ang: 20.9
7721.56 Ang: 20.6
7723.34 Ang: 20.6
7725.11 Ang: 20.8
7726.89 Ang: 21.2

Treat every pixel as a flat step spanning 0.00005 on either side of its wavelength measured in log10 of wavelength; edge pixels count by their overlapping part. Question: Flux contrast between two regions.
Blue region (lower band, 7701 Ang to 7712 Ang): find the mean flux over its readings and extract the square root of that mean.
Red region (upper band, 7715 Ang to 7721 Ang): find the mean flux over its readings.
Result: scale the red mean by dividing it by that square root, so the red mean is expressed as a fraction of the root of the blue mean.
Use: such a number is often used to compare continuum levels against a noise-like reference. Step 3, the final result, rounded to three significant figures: 4.56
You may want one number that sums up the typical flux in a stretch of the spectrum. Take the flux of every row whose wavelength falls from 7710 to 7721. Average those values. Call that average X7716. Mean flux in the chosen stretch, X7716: 20.7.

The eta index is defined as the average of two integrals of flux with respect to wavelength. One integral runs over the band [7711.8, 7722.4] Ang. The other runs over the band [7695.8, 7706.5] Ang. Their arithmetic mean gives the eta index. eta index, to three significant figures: 224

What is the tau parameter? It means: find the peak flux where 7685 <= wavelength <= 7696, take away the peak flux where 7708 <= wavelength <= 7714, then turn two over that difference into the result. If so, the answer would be 10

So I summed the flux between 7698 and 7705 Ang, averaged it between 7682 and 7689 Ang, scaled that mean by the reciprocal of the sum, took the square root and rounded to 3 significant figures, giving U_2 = 0.489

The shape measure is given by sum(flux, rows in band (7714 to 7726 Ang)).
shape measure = 145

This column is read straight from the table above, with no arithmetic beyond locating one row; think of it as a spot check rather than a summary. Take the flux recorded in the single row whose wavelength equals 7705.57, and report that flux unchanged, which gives 20.7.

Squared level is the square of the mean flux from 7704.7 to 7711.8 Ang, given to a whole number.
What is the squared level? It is 424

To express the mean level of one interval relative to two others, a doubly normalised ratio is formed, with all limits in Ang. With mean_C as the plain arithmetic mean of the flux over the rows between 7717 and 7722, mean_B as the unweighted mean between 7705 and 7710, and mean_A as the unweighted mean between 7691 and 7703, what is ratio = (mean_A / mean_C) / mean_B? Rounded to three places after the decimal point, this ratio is 0.049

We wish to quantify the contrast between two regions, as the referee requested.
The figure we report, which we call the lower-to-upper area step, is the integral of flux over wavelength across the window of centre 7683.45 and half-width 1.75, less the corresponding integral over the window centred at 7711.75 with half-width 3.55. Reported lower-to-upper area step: -73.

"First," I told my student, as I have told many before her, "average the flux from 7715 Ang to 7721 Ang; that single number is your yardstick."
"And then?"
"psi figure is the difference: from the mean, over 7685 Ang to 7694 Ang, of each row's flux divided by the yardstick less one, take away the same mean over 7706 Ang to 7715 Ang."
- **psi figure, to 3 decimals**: -0.021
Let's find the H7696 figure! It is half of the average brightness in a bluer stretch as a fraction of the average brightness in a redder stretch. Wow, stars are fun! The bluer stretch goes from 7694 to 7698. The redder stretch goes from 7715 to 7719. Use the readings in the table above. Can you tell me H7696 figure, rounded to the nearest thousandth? 0.502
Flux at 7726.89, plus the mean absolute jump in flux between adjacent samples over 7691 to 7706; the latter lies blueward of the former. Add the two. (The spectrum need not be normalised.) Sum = 21.5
